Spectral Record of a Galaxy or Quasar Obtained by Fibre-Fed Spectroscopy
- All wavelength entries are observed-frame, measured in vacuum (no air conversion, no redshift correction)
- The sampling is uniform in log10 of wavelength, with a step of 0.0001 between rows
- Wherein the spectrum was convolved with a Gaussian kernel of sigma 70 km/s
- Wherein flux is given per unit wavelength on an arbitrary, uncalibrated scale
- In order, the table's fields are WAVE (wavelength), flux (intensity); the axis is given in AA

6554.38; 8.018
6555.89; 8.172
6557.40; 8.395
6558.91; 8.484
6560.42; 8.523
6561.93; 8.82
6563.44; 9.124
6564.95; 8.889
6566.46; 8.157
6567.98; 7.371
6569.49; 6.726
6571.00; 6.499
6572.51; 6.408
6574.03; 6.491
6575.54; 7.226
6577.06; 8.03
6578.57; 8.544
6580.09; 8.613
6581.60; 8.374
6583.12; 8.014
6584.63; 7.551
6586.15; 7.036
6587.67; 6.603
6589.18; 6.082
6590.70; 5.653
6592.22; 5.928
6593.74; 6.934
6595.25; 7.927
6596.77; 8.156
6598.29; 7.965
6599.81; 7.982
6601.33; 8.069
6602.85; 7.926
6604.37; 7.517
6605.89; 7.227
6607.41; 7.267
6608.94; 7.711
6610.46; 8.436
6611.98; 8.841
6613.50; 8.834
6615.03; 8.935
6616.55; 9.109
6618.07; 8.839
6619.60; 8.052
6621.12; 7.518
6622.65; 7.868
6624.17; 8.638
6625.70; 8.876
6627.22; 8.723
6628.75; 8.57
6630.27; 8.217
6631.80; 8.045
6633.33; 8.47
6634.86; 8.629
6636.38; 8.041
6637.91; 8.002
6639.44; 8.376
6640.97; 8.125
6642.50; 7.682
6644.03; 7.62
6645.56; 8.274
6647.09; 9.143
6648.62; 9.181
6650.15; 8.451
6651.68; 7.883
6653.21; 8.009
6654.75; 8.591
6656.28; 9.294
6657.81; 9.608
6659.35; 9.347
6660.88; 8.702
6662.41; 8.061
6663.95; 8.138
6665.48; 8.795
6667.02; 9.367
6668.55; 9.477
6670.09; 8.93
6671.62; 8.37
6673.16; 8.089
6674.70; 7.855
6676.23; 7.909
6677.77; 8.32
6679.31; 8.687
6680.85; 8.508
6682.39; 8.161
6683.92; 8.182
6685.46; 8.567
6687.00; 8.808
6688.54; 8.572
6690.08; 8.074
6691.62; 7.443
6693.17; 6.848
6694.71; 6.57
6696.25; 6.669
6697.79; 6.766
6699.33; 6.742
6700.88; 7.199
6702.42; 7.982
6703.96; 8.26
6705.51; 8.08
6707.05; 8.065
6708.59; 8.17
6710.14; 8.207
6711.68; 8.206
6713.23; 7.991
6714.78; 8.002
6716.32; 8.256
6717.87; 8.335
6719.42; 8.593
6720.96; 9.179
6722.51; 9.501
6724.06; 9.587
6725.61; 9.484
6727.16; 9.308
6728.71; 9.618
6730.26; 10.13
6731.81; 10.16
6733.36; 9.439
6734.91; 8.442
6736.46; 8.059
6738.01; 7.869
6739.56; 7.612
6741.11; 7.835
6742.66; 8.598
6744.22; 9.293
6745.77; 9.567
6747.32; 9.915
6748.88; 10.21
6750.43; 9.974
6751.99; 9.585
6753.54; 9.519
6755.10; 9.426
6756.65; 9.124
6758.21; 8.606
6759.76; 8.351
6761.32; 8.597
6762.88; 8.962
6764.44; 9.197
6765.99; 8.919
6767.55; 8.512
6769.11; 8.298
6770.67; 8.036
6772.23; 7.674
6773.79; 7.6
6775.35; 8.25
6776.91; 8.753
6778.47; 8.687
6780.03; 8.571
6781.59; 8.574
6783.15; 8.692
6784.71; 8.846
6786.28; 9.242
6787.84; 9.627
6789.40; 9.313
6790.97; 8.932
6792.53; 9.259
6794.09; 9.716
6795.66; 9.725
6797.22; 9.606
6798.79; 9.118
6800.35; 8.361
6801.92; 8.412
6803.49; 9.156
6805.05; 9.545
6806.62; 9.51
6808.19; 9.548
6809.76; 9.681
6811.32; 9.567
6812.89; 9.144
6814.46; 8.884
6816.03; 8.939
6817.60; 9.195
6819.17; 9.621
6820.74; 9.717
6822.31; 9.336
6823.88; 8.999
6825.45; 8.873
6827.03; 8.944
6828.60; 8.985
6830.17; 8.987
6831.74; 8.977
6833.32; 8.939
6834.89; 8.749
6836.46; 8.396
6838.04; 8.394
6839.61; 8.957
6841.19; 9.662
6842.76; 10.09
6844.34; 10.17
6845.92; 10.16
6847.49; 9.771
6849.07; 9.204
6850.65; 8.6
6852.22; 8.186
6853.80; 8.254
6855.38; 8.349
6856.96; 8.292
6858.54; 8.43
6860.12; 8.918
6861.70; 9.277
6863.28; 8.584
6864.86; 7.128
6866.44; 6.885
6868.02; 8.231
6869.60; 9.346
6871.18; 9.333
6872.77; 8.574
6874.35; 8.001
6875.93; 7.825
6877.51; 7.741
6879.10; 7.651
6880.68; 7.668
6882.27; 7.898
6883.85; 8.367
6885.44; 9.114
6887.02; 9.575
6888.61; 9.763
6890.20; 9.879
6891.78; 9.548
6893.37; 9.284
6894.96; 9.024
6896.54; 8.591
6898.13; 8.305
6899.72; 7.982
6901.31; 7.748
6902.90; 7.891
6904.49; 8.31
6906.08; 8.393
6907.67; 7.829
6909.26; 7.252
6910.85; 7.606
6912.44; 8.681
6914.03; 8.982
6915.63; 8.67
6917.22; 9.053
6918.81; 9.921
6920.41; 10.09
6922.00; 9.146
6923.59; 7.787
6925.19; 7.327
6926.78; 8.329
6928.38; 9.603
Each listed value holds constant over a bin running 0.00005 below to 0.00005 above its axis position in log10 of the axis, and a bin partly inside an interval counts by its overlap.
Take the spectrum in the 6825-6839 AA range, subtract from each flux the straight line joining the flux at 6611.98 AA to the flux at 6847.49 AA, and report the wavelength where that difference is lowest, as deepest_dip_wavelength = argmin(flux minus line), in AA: 6838.04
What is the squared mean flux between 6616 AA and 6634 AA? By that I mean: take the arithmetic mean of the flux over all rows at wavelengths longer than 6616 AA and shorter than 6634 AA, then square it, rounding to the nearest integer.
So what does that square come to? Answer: 71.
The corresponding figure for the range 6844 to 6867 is 75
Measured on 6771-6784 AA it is 70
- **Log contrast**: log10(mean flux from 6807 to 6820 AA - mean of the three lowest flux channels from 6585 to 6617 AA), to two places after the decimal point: 0.54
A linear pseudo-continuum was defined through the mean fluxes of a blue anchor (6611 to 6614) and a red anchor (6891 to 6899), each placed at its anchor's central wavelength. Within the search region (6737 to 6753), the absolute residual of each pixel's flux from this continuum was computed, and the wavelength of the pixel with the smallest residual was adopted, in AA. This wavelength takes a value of 6742.66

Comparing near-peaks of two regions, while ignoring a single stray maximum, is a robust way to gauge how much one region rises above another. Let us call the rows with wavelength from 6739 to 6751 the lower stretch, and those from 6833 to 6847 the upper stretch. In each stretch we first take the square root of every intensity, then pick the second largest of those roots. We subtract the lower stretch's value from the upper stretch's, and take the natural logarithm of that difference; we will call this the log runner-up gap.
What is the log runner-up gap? -3.5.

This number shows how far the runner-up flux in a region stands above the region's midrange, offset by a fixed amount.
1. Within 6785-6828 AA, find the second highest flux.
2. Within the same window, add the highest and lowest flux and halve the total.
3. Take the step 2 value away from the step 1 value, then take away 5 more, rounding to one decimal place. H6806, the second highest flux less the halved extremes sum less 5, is -4.3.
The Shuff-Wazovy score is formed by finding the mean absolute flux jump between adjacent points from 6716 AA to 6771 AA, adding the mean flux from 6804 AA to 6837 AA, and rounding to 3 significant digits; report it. 9.50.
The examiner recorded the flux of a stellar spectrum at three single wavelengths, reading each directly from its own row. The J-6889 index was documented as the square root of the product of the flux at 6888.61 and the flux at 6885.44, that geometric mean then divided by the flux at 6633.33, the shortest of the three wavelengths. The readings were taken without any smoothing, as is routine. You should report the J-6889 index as 1.11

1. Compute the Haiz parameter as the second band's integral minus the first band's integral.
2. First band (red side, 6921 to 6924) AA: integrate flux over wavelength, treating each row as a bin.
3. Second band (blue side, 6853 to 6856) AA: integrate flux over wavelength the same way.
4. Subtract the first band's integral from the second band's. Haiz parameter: -1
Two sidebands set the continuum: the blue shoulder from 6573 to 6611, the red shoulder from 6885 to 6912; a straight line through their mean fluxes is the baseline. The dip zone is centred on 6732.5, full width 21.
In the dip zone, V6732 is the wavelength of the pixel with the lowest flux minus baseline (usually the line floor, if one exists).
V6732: 6739.56 AA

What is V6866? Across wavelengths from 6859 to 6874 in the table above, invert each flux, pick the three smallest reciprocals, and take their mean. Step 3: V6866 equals 0.107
